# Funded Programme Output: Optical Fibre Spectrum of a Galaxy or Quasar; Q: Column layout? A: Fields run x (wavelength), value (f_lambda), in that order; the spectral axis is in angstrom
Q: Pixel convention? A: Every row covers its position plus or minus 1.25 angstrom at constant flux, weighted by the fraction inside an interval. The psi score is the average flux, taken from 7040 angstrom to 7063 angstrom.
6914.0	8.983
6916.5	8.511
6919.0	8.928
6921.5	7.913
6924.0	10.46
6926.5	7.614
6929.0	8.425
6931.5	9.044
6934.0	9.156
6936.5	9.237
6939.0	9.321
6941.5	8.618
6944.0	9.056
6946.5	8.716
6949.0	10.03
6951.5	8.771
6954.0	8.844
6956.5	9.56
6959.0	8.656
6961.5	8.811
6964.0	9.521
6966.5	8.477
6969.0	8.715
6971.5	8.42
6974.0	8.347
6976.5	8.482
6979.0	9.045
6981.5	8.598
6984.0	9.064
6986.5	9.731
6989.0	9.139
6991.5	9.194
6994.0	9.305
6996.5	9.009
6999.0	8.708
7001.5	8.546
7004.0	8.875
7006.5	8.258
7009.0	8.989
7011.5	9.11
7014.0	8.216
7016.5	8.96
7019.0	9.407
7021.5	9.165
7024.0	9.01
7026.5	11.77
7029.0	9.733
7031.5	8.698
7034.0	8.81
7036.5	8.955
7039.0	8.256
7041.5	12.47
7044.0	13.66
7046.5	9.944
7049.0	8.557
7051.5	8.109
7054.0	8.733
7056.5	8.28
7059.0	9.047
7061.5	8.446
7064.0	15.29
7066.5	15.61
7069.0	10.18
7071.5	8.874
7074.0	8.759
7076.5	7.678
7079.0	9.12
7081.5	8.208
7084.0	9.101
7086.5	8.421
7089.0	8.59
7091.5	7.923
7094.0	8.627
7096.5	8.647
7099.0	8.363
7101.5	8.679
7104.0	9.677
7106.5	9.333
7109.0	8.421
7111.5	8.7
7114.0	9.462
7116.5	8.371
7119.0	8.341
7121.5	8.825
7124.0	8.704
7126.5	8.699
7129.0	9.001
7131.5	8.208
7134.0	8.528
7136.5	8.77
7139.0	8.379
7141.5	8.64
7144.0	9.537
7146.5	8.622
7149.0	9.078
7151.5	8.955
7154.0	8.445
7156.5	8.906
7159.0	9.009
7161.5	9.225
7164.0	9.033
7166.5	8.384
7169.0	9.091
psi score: 9.7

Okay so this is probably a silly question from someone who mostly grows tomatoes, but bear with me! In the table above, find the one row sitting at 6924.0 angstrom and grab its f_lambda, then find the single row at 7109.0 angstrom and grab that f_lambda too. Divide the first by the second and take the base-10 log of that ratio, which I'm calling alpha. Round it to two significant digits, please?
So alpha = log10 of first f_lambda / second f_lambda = 0.094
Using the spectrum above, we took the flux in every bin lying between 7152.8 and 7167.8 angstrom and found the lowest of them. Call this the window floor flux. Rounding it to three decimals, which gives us 8.384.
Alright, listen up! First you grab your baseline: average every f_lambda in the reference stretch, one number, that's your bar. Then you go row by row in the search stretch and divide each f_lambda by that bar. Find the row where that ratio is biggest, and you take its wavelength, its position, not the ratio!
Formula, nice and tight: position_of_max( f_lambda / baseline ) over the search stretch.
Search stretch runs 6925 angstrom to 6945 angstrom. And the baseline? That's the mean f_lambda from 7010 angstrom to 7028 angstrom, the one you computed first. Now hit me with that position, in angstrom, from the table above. 6939.0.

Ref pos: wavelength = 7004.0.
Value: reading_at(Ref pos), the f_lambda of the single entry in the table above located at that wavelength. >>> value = 8.875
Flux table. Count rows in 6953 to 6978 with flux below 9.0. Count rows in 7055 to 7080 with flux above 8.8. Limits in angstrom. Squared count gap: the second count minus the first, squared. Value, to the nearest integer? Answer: 4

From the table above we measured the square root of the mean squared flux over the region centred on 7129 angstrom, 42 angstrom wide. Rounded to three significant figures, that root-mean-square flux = 8.73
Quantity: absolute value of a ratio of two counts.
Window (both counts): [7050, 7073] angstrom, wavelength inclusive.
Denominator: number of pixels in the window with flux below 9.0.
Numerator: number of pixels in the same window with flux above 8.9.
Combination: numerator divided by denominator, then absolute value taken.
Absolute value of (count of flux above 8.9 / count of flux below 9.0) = 0.8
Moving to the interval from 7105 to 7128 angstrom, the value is 0.3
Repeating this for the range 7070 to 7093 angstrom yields 0.3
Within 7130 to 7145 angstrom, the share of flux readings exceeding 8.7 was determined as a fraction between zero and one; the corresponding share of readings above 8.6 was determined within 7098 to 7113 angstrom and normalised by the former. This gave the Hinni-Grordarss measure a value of 2.0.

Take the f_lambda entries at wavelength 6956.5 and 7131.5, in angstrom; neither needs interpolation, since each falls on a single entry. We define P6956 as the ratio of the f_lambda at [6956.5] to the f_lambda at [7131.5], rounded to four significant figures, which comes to 1.165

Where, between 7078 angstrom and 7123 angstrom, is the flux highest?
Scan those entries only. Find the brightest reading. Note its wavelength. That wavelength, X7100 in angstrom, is 7104.0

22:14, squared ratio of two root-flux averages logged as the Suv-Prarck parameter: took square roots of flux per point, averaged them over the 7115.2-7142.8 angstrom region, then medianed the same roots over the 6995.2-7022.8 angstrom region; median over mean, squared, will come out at 1.04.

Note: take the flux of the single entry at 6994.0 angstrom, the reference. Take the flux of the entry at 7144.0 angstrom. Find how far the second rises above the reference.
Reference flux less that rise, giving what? 9.1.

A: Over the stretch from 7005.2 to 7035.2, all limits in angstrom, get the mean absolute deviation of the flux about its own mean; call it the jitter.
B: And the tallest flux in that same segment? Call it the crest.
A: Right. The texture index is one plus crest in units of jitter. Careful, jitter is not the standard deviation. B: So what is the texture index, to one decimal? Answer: 21.9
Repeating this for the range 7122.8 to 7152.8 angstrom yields 38.1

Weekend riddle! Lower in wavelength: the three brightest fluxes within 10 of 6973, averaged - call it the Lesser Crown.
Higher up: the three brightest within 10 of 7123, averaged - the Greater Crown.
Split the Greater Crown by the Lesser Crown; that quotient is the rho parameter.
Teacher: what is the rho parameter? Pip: 1.00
